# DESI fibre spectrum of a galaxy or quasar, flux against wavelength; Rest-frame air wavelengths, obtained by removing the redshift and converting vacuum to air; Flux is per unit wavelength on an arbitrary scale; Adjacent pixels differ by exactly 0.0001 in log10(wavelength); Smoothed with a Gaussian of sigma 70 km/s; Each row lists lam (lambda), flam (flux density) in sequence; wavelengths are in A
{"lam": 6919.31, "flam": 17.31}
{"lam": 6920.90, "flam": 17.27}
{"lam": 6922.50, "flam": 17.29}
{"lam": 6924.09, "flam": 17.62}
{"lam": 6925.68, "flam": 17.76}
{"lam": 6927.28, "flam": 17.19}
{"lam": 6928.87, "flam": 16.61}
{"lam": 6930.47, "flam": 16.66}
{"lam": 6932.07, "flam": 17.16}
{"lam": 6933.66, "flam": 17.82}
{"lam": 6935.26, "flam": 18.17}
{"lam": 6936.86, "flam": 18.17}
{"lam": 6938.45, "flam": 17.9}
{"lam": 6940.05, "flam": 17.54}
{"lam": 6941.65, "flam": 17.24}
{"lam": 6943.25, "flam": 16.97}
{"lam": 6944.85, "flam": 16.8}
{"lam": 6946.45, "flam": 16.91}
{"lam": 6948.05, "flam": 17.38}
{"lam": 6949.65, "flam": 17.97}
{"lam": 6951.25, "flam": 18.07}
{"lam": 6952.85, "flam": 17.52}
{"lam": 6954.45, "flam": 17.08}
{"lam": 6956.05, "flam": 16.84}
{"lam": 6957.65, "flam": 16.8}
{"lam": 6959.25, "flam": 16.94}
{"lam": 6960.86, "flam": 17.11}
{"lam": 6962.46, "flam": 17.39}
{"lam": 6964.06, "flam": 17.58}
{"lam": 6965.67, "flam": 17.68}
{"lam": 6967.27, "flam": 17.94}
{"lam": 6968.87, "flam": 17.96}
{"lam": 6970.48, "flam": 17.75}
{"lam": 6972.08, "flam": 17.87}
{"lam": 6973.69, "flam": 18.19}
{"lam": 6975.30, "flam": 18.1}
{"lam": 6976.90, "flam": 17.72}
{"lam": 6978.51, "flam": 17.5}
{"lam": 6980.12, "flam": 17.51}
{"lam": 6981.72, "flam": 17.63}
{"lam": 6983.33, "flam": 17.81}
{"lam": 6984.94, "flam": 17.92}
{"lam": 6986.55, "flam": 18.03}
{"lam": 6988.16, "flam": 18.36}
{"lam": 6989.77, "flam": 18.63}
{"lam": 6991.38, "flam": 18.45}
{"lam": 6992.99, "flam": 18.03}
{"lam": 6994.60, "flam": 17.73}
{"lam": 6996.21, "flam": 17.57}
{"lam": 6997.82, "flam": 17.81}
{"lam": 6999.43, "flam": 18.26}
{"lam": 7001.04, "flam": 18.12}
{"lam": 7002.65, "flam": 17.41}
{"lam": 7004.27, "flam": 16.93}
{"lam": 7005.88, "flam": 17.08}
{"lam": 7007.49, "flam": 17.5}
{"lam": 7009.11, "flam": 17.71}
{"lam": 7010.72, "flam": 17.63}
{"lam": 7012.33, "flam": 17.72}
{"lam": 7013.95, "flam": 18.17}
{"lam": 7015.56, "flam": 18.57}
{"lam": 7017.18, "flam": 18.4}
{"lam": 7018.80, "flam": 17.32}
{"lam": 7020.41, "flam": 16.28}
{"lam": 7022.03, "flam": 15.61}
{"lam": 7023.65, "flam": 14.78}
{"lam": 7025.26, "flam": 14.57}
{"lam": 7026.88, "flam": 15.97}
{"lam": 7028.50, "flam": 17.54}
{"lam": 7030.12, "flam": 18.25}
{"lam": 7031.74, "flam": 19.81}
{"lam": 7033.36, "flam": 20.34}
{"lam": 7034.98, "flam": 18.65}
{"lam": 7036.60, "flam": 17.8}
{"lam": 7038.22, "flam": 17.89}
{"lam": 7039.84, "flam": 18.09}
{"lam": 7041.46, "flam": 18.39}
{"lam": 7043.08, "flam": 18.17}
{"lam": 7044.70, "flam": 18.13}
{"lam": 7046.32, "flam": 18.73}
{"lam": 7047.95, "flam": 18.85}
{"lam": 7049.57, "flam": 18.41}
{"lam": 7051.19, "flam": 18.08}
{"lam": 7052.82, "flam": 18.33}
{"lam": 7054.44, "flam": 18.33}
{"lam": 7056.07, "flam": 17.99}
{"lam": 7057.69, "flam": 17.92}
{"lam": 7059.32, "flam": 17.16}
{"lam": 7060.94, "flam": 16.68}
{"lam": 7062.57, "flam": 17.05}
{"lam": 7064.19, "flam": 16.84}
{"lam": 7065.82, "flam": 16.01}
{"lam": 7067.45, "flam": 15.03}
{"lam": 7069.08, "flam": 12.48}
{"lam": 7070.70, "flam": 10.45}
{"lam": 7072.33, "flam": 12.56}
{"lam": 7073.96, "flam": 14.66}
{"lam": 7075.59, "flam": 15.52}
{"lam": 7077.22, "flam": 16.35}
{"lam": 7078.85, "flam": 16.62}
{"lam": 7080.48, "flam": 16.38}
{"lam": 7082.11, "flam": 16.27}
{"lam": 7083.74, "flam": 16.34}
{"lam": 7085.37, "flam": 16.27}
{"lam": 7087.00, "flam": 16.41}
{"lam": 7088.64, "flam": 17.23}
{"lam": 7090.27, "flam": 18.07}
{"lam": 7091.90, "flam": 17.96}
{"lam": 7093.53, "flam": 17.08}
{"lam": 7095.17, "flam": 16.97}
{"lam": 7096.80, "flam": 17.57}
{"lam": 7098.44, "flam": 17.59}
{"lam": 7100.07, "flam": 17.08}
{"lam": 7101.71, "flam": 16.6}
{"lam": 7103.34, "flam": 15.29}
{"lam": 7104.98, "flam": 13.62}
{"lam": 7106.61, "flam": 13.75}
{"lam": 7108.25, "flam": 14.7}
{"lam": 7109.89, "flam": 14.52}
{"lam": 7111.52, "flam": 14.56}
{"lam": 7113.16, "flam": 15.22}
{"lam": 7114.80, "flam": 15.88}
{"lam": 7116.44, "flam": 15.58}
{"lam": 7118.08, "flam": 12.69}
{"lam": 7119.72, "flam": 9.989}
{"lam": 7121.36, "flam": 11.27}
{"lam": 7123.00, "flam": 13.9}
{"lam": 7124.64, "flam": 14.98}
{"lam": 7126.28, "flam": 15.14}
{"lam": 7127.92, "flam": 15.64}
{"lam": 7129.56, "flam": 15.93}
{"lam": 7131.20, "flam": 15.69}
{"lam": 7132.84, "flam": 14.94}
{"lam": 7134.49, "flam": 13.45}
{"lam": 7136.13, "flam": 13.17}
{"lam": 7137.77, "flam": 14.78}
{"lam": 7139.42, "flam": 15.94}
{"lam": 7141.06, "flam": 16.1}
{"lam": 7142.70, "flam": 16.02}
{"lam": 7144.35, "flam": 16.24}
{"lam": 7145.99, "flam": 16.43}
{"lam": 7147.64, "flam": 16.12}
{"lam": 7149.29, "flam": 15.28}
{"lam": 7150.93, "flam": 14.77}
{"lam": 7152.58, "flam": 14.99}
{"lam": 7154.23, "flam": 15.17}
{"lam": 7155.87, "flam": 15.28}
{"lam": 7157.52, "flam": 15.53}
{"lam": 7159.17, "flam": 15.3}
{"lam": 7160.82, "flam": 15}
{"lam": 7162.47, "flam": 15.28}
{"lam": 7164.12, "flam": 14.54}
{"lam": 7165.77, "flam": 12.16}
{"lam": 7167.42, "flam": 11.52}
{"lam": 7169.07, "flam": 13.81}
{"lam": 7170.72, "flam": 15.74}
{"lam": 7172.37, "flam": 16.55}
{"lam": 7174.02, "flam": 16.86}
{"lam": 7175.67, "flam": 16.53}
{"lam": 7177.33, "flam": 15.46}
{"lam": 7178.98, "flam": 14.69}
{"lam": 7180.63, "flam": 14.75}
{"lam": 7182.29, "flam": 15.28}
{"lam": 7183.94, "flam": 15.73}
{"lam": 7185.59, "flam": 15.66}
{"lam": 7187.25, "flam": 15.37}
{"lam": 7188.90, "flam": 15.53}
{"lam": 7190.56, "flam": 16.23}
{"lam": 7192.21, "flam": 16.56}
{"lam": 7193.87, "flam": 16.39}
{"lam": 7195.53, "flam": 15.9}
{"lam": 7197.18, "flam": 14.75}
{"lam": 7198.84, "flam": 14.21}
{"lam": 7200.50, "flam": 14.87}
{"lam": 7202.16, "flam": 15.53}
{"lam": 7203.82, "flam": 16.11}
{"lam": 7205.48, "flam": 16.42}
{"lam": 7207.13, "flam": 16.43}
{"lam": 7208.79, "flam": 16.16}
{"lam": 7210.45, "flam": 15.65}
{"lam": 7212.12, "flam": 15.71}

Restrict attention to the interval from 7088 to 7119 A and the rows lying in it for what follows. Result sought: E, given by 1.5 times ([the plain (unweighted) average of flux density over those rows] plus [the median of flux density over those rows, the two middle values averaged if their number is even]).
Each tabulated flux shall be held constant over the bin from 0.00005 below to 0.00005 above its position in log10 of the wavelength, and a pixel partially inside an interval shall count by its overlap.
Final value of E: 48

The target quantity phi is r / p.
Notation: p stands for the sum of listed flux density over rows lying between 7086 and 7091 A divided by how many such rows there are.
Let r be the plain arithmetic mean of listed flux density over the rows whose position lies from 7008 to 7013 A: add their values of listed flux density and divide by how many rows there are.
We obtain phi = 1.03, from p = 17.2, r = 17.7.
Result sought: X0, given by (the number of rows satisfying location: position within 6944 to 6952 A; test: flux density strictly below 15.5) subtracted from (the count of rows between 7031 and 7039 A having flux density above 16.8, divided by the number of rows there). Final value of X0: 1.0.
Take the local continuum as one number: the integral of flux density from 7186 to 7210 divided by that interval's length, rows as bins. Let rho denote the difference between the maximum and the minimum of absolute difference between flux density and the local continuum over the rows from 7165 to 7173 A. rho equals 4.2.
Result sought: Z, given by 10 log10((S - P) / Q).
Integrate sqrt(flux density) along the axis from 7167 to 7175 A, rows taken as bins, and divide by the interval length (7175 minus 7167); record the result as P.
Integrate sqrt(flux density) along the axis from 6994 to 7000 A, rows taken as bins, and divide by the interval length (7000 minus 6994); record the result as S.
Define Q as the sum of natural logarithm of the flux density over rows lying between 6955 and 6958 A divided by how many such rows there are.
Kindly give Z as -9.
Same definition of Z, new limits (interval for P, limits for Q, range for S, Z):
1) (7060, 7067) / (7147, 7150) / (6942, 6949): -17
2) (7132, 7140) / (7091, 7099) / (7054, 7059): -8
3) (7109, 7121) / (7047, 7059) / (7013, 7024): -9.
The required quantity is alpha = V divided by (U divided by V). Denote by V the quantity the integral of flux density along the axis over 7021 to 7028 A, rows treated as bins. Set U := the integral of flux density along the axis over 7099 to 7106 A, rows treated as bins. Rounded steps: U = 110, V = 107.5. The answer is 105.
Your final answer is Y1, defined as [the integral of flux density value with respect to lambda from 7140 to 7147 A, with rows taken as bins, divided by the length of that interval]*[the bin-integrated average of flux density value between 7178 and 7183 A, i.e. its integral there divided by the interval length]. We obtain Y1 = 242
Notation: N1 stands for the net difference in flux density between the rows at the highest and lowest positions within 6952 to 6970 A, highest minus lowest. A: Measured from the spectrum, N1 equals 0.4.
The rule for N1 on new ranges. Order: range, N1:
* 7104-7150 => 1.7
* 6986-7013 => -0.3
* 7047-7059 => -0.9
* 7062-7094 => 0.0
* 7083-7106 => -2.7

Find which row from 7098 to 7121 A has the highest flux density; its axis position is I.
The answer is 7098.44 A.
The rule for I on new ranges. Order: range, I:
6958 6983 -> 6973.69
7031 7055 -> 7033.36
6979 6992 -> 6989.77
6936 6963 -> 6936.86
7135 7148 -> 7145.99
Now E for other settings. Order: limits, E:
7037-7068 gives 54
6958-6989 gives 53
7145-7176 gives 46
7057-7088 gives 48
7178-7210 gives 47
